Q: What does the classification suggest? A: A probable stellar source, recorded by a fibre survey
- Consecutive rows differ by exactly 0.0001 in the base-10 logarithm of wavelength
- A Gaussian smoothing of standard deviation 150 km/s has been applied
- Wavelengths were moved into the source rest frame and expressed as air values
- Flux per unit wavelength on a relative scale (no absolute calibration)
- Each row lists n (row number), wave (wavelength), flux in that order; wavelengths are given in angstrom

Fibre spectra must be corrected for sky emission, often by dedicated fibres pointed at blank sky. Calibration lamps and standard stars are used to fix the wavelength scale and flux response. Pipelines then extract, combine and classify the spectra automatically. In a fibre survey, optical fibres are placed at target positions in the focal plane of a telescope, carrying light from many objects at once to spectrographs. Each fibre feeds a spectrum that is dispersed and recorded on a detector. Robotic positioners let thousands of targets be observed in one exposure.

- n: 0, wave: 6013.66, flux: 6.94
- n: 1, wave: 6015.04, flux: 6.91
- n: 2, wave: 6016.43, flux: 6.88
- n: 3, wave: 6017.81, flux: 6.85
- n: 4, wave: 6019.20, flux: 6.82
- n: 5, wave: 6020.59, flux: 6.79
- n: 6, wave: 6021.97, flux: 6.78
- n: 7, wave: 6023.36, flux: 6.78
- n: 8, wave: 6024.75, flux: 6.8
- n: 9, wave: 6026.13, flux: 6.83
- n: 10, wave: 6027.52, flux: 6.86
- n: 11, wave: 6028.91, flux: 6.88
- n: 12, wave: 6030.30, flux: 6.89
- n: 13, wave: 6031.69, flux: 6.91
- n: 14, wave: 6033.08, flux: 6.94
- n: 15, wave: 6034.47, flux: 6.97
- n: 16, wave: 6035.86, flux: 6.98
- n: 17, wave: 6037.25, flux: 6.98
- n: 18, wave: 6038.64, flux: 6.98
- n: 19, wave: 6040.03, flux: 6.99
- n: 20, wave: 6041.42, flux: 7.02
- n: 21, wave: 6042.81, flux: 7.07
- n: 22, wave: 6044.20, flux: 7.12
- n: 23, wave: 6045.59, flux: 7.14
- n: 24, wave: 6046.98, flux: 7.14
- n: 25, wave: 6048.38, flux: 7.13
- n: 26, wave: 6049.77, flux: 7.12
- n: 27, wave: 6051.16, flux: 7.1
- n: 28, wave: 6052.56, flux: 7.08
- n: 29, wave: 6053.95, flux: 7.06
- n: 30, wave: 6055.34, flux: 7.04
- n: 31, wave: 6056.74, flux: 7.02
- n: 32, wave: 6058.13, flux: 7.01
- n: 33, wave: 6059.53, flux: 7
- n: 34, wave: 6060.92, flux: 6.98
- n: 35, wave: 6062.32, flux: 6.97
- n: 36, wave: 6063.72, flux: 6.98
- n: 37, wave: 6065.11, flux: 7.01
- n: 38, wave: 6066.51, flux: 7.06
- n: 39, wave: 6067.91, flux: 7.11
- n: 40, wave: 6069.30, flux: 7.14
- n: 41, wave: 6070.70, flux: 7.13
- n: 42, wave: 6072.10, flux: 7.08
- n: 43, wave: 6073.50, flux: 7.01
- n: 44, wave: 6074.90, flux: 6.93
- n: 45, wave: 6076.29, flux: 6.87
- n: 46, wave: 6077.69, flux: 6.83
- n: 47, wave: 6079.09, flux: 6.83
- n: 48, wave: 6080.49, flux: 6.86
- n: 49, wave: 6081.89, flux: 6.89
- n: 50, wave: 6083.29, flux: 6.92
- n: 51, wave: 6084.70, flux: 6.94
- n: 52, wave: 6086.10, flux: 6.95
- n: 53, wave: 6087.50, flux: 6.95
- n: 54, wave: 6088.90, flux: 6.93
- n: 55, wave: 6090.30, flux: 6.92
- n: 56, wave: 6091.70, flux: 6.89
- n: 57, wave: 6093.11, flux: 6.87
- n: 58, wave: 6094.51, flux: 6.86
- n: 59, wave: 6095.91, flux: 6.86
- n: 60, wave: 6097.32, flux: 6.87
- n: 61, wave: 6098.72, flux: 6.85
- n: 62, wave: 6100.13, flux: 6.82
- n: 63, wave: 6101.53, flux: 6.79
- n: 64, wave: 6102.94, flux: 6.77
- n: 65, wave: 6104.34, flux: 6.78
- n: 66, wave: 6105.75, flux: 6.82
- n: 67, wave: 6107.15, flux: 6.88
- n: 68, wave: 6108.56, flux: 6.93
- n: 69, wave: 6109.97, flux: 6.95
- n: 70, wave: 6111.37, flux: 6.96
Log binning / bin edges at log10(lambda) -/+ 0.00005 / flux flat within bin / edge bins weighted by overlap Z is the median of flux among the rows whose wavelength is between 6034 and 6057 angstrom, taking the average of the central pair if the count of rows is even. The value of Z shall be 7.06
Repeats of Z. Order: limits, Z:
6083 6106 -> 6.87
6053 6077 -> 7.01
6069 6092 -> 6.93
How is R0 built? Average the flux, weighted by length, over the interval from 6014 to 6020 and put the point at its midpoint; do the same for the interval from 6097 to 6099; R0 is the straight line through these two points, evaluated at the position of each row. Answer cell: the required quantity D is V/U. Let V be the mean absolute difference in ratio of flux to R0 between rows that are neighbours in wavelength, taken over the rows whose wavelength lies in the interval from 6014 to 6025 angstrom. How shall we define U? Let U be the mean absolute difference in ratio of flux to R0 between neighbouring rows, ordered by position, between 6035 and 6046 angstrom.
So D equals 0.95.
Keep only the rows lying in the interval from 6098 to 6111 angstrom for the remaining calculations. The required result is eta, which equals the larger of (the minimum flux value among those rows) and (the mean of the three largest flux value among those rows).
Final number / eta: 6.92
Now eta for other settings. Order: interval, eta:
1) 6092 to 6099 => 6.87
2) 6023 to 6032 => 6.89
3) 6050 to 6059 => 7.08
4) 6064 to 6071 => 7.13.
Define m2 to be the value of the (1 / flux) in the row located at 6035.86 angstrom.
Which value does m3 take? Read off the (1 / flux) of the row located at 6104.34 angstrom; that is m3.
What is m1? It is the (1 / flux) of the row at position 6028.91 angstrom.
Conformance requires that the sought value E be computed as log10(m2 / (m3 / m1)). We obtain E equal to -0.850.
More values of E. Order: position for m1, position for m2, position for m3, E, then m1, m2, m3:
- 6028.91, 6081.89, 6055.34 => -0.828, 0.145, 0.145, 0.142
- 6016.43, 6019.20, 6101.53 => -0.840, 0.145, 0.147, 0.147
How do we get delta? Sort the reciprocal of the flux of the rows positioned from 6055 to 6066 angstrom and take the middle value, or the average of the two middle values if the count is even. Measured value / 0.143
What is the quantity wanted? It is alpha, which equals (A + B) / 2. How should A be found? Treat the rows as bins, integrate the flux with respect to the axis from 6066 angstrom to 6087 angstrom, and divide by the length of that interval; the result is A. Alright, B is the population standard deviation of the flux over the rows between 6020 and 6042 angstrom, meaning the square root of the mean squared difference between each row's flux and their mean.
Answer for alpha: 3.525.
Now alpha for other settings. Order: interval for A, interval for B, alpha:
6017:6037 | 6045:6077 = 3.468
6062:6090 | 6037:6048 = 3.518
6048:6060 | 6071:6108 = 3.566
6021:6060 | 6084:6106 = 3.522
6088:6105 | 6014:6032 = 3.450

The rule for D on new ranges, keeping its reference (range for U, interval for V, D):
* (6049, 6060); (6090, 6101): 1.00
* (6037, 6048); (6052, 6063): 0.70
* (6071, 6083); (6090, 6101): 0.39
